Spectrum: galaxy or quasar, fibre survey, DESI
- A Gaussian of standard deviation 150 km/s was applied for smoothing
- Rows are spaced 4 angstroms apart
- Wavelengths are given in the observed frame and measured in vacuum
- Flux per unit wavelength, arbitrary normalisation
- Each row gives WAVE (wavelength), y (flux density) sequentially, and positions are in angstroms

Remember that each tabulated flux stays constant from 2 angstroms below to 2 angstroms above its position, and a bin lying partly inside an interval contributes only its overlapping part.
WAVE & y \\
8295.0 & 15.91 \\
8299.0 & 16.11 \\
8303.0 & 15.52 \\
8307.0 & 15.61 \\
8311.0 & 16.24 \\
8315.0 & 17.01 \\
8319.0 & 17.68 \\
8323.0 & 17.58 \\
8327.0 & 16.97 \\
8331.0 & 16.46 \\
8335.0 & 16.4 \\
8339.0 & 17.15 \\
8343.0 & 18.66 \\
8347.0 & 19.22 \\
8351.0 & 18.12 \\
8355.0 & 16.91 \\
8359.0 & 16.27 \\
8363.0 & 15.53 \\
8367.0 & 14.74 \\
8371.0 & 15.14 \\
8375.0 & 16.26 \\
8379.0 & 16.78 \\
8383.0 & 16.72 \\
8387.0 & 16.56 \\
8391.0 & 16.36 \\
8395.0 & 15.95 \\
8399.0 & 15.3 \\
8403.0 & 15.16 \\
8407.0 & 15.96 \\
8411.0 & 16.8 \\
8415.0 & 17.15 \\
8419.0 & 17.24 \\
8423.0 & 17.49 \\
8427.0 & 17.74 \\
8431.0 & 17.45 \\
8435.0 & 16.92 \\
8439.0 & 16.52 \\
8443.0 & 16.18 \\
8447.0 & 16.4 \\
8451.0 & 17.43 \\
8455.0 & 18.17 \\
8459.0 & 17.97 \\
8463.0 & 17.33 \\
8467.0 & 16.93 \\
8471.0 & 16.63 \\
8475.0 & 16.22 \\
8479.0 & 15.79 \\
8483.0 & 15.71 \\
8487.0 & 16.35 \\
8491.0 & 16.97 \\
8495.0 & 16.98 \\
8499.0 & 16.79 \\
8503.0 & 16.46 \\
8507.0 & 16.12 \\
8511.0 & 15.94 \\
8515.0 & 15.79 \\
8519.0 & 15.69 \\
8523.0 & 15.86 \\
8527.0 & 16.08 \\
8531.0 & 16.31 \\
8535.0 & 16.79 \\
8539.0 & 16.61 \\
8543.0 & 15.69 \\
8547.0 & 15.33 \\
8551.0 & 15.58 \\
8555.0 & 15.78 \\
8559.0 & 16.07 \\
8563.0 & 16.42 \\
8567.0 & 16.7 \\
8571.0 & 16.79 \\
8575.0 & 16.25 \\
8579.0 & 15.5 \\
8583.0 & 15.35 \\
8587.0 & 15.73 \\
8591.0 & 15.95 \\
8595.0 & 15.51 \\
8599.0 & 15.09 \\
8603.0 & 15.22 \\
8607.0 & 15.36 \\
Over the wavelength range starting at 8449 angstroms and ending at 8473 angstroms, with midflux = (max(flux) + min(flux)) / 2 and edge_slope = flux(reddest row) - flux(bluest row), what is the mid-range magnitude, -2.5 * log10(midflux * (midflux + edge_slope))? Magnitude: -6.15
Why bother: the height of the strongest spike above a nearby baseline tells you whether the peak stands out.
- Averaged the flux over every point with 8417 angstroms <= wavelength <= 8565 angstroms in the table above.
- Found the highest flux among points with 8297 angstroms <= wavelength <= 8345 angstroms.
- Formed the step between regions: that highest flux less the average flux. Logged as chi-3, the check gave 2.1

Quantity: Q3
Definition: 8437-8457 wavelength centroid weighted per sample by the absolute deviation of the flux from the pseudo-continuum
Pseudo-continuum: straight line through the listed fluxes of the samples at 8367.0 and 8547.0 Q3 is 8448.8 angstroms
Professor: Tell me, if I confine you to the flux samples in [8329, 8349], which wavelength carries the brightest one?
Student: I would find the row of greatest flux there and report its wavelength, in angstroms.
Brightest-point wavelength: 8347.0 angstroms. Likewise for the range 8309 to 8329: 8319.0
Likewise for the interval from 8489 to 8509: 8495.0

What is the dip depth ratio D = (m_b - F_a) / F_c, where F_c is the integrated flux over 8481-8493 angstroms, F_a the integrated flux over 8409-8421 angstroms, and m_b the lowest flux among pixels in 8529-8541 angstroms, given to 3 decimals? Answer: -0.961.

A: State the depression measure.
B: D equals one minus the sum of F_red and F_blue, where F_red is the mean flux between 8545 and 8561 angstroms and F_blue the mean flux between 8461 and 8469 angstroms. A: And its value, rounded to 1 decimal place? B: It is -31.8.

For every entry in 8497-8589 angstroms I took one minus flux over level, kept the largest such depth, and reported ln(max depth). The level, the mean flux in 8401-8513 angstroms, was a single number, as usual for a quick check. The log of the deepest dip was -2.47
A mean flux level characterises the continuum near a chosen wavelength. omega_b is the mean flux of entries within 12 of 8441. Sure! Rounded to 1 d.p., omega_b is 16.8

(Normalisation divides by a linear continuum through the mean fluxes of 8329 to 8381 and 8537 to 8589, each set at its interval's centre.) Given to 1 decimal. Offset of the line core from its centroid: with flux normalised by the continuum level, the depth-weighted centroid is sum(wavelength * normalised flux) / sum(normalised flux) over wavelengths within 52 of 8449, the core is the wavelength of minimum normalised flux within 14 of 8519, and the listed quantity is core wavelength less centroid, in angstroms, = 69.7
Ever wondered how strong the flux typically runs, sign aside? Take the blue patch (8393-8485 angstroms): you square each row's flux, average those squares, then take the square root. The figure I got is 16.7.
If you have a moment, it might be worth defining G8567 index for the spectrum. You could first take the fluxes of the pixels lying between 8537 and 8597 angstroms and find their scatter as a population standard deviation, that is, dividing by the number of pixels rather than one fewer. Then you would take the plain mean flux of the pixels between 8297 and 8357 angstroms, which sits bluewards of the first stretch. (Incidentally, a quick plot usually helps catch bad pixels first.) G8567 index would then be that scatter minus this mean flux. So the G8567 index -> -16.6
